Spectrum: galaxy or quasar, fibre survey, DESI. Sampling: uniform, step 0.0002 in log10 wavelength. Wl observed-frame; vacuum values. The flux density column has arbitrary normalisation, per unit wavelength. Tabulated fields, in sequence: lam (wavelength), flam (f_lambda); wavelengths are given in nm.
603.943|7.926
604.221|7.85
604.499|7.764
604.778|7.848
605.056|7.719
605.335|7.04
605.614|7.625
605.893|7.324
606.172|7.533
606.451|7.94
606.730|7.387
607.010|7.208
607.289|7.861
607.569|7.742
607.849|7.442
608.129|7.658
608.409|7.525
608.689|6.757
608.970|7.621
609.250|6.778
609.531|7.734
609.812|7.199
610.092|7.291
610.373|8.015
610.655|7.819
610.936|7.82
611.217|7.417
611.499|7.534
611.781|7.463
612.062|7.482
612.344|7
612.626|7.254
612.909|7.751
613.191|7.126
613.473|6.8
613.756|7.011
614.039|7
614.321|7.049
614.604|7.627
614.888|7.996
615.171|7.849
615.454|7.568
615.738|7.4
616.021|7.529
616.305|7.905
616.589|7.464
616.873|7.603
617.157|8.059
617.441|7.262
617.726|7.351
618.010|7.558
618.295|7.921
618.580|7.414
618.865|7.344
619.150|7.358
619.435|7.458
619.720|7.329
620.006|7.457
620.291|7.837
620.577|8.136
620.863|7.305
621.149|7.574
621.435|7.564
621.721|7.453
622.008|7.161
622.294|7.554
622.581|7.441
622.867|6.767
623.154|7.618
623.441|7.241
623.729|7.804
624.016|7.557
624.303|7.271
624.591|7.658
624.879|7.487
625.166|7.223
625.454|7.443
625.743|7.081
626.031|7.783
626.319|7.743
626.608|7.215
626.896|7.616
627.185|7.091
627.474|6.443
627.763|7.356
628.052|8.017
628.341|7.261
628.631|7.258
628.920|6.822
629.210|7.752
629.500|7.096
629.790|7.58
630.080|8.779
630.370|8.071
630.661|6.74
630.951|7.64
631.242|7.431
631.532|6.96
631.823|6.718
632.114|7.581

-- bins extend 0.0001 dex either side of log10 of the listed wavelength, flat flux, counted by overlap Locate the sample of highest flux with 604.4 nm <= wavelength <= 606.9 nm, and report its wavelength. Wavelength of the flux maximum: 606.451 nm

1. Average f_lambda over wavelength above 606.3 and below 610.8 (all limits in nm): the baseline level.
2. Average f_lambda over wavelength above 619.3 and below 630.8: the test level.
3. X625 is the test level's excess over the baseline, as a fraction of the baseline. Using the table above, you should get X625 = -0.006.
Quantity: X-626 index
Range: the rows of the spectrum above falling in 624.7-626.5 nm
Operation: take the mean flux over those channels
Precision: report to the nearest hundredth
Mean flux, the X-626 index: 7.46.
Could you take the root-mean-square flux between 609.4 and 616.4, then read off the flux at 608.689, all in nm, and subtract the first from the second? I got -0.72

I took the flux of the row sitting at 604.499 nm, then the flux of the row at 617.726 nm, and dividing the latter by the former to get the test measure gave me 0.95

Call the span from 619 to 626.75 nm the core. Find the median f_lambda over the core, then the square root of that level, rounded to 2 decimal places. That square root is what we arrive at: 2.73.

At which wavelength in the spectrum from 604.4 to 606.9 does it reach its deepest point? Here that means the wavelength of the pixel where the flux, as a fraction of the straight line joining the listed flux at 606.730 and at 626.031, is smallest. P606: 605.335 nm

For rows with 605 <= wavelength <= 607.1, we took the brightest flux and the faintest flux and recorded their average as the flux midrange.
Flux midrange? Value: 7.49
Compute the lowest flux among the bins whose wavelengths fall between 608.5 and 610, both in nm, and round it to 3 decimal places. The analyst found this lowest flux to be 6.757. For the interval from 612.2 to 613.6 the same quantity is 6.800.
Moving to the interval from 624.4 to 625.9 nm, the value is 7.081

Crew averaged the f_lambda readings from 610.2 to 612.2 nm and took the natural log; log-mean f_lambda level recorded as 2.03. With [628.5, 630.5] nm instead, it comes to 2.03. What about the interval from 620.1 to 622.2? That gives 2.02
